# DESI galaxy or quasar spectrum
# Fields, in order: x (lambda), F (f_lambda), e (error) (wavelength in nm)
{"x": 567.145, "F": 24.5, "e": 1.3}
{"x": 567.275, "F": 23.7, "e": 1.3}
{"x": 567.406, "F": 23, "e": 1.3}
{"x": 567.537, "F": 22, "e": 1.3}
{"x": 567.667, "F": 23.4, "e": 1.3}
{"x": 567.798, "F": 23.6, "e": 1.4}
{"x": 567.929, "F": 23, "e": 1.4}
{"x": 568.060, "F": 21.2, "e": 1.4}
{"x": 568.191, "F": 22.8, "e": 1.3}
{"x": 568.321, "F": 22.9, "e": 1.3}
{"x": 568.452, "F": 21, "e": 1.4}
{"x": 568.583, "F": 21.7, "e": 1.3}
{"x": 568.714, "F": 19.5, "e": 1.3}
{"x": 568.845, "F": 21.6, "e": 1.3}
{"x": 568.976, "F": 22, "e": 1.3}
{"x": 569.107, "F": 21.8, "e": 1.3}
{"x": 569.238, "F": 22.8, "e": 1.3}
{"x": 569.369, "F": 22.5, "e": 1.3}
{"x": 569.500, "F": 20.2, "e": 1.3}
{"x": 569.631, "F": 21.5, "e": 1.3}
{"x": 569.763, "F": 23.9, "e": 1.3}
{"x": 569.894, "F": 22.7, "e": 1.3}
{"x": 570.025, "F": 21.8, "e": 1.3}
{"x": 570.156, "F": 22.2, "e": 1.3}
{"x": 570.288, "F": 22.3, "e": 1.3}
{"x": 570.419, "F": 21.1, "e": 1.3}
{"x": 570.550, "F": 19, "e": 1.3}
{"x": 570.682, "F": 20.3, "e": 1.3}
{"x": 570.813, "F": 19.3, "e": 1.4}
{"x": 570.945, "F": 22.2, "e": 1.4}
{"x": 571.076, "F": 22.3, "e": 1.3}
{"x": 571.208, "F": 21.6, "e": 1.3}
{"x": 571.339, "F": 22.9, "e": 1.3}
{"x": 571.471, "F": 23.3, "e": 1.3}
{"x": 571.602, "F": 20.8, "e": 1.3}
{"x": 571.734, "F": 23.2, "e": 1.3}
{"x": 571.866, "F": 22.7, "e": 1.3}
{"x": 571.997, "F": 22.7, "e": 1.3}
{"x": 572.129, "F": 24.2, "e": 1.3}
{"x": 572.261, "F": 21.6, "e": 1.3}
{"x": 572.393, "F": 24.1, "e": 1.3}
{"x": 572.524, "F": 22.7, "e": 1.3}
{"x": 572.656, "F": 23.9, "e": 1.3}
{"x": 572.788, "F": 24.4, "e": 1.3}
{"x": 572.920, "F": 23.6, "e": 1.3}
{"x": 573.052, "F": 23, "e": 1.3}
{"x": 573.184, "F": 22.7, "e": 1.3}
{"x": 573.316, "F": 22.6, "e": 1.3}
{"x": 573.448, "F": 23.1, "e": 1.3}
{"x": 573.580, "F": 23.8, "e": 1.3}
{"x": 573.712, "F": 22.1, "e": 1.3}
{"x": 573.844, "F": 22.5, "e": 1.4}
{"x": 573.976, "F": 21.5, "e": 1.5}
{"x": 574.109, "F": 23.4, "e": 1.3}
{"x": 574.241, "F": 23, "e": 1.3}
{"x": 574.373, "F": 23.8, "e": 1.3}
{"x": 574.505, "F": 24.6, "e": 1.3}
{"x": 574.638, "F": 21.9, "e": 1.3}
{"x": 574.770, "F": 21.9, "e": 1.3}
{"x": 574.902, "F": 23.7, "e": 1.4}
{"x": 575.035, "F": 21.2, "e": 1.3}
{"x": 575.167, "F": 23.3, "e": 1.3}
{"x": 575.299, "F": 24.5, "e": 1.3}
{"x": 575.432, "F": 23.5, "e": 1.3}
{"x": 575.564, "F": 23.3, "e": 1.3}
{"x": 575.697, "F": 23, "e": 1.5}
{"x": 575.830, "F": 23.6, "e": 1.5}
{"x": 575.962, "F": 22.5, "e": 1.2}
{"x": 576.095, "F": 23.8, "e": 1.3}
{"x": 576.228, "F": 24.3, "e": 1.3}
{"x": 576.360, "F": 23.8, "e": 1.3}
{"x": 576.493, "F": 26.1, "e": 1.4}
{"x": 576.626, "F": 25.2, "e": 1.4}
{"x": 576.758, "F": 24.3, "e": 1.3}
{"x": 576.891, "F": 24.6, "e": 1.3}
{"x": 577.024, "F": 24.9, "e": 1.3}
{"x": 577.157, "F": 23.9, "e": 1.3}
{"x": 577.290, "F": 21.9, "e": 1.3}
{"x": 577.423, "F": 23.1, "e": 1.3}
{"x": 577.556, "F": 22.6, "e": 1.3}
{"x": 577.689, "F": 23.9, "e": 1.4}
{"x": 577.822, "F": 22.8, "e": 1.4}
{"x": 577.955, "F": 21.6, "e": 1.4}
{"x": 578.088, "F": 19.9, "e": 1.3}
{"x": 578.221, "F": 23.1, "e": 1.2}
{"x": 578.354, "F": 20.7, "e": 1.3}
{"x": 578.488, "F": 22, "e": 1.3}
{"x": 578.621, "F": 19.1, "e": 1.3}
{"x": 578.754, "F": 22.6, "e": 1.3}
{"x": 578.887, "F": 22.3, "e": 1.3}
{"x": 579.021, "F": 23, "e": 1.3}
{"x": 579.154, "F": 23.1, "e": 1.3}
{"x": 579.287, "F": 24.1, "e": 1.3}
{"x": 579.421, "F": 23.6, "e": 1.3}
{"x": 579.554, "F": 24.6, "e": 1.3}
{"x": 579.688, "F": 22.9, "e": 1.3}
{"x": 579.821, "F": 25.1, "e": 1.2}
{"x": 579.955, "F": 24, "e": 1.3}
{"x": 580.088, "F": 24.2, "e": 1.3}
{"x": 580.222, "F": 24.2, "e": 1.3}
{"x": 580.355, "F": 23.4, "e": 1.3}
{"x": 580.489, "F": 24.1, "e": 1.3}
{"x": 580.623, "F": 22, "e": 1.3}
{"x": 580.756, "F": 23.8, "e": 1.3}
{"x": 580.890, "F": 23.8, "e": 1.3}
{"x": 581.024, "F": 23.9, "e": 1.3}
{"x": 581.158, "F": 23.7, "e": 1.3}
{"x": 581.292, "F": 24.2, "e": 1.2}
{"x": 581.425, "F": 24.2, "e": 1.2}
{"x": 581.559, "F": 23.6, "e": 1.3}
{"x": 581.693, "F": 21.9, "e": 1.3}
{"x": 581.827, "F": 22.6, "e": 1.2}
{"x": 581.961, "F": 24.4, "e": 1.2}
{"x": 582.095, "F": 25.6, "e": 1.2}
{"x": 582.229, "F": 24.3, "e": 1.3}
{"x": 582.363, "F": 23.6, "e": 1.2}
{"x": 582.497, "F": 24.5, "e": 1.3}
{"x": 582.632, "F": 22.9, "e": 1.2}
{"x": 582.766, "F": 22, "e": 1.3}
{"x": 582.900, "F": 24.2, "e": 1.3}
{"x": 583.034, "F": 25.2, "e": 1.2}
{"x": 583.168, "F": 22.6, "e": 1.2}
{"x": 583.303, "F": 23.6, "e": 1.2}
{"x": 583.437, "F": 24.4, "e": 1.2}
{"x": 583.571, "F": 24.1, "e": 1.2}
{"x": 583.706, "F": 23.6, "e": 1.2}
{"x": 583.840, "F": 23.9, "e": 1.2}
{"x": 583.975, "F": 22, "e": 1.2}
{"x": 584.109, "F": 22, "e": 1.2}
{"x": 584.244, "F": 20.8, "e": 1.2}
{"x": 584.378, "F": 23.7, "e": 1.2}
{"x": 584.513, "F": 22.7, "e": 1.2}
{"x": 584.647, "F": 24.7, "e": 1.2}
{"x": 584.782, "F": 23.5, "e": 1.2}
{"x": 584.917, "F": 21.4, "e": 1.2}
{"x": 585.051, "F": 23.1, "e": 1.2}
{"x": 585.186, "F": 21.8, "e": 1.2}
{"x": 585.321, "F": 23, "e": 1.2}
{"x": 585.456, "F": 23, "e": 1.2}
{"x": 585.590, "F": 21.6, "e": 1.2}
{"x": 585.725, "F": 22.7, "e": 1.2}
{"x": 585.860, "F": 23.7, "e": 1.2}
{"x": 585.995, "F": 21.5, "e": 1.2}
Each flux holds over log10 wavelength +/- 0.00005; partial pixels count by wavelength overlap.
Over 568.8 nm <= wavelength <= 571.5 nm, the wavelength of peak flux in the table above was 569.763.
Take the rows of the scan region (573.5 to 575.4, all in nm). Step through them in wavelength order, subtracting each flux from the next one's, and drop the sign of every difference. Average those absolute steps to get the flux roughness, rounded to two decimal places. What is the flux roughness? 1.33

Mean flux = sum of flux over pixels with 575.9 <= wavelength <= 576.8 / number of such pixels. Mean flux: 24.3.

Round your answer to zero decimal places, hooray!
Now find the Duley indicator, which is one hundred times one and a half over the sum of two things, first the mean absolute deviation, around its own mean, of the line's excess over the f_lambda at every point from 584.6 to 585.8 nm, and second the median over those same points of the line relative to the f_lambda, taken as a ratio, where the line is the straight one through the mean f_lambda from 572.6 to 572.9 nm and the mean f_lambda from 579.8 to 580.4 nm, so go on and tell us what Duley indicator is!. 82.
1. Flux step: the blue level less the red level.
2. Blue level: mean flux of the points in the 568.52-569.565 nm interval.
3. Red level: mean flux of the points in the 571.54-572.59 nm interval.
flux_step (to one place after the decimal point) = -1.2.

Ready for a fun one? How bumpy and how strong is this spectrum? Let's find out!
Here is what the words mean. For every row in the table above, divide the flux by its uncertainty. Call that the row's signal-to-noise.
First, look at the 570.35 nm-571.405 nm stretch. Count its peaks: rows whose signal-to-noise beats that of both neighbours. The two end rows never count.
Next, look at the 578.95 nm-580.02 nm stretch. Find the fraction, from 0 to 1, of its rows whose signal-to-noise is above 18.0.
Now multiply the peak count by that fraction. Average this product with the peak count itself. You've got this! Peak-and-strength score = 1.6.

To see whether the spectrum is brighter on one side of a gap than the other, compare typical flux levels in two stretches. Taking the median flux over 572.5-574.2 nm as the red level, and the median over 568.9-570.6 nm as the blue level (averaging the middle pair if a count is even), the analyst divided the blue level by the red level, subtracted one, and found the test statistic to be -0.04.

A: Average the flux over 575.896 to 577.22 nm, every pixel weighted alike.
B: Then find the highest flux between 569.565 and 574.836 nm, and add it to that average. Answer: 48.9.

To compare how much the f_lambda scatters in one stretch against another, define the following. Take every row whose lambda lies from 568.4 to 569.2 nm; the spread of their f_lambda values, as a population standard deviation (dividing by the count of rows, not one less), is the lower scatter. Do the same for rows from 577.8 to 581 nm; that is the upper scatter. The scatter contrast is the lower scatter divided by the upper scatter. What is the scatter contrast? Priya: 0.6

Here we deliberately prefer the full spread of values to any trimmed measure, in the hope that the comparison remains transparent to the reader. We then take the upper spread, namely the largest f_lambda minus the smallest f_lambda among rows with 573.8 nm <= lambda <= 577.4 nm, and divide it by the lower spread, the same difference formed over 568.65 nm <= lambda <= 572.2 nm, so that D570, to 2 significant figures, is 0.94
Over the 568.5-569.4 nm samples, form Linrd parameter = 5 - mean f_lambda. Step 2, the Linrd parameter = -16.7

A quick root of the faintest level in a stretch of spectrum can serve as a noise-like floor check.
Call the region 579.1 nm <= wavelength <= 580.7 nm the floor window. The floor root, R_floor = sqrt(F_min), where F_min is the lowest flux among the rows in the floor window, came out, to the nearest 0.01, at 4.69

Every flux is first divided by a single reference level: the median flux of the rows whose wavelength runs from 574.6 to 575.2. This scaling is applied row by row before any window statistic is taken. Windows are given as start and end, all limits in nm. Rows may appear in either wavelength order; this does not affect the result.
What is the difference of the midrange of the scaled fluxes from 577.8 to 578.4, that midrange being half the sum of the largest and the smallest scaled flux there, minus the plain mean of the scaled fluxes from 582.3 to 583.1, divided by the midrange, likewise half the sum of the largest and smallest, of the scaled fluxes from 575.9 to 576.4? -0.095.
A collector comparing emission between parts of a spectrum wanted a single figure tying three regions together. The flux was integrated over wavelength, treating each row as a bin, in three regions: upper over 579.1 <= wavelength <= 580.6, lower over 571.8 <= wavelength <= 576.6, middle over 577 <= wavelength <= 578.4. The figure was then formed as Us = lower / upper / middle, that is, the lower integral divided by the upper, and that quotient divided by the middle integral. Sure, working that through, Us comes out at 0.10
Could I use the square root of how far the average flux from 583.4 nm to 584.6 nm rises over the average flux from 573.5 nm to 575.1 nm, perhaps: 0.5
